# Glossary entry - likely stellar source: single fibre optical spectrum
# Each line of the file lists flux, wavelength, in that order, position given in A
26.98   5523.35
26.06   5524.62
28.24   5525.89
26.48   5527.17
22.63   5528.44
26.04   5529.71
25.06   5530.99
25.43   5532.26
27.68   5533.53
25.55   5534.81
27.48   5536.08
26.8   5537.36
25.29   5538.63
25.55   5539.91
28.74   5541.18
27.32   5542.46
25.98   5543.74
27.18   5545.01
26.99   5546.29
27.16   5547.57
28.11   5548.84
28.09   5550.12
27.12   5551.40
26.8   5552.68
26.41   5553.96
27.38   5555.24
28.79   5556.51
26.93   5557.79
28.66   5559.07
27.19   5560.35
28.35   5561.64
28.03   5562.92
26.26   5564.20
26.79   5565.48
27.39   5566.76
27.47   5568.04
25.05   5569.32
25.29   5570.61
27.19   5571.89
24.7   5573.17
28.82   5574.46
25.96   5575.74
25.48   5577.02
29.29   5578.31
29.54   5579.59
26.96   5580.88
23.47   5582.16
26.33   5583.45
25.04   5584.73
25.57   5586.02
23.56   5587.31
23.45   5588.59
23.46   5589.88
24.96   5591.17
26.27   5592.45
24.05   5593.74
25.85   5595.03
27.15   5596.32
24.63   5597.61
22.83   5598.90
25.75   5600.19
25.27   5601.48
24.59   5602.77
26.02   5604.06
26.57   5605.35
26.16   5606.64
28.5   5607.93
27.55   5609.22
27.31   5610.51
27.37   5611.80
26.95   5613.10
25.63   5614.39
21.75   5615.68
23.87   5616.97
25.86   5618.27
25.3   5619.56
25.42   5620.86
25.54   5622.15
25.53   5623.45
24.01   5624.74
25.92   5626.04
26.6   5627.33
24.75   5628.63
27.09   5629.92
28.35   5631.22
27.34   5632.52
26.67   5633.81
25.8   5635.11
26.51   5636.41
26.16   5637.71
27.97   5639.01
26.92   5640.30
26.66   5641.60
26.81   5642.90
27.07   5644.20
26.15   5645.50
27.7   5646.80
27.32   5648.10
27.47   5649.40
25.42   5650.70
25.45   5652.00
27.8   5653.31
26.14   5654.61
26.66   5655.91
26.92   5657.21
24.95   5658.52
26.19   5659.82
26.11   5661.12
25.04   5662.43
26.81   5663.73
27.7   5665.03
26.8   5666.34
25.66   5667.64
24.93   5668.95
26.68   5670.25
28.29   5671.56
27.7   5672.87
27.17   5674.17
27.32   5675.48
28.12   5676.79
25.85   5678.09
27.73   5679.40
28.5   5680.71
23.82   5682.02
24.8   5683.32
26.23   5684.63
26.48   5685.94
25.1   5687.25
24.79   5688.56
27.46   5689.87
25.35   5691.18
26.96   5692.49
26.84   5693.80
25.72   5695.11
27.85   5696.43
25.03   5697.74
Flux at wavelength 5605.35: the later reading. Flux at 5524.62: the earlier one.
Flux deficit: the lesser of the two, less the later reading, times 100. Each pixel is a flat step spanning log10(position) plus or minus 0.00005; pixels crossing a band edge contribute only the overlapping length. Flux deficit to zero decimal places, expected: -51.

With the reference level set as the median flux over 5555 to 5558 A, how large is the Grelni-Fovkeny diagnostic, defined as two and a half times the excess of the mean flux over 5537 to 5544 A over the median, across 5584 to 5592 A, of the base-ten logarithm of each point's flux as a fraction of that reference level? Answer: 66.7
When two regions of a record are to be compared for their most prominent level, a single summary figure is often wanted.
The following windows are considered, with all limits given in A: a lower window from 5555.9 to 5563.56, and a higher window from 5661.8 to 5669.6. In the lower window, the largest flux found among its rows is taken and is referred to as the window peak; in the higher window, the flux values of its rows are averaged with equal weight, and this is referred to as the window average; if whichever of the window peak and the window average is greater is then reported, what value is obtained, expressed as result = 28.8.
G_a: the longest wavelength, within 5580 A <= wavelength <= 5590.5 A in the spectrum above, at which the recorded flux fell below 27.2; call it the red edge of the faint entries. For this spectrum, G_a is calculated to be 5589.88 A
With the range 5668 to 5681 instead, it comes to 5678.09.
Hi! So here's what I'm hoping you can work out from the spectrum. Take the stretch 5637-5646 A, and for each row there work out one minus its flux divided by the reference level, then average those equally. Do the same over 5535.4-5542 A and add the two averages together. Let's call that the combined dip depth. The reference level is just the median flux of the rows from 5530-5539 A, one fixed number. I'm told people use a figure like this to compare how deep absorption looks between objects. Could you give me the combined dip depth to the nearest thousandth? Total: -0.098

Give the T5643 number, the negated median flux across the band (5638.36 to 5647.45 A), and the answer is -26.9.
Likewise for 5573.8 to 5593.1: -25.6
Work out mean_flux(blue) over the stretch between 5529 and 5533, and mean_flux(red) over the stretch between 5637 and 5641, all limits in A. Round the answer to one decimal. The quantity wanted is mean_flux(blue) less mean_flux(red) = -1.5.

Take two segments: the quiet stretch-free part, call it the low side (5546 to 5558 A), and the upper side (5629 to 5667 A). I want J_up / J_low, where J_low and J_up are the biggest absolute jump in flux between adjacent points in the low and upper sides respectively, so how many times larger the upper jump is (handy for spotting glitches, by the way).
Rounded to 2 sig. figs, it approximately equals 1.3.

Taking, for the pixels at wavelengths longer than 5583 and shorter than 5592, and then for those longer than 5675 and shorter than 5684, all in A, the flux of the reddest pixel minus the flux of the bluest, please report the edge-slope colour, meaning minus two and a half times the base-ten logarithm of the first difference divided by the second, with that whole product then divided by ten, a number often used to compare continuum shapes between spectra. 0.066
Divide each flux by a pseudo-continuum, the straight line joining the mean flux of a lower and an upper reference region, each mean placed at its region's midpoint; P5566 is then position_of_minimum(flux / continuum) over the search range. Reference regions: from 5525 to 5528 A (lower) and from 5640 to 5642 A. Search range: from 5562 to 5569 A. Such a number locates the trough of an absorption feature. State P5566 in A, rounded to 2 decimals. 5564.20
